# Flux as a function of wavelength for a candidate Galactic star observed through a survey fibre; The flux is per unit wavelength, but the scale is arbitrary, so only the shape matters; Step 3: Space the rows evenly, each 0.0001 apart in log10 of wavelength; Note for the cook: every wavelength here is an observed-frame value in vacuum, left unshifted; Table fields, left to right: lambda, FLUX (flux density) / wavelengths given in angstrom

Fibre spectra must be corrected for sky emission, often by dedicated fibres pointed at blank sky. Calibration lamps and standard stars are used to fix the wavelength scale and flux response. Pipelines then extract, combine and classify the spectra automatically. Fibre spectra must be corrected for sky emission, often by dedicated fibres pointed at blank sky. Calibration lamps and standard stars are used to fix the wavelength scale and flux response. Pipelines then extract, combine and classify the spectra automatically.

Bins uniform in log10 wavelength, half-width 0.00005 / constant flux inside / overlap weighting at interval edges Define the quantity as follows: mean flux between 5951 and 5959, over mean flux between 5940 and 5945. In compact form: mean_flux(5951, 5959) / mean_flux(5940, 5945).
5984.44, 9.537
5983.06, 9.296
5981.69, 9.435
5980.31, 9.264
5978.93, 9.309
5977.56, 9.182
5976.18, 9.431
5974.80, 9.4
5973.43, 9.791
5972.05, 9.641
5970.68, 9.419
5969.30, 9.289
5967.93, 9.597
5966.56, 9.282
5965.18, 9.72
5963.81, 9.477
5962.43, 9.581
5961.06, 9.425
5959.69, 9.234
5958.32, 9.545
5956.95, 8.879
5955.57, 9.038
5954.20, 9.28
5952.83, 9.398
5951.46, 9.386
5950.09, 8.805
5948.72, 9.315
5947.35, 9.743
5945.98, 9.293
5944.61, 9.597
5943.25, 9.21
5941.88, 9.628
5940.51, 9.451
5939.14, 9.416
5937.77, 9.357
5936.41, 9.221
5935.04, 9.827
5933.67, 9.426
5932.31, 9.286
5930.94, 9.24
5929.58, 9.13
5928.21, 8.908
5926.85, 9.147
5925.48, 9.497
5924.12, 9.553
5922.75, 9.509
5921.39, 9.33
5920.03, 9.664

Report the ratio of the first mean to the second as 0.98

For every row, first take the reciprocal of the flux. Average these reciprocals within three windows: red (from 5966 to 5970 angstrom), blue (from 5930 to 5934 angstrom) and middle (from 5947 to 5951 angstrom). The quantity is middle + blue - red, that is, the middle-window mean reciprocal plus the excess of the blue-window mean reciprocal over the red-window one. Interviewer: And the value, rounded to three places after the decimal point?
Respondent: 0.109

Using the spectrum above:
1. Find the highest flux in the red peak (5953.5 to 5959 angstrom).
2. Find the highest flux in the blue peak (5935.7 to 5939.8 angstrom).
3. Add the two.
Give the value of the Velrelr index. 18.96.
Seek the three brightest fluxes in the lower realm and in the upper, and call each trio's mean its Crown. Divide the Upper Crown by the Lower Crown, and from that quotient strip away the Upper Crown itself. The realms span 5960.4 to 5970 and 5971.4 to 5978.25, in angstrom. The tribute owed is -8.62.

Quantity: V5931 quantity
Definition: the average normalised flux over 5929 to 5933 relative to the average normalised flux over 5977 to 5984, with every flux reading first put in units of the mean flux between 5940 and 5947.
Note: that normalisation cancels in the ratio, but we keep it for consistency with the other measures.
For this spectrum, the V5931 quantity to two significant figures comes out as 0.99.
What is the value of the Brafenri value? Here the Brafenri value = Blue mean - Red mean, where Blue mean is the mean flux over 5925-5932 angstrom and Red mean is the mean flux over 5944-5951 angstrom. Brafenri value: -0.17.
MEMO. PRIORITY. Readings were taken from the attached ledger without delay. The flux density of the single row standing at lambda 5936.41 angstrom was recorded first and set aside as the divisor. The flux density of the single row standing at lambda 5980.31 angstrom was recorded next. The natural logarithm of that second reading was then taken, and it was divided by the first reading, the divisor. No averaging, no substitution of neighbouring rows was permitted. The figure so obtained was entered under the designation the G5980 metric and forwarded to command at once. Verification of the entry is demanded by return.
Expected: 0.241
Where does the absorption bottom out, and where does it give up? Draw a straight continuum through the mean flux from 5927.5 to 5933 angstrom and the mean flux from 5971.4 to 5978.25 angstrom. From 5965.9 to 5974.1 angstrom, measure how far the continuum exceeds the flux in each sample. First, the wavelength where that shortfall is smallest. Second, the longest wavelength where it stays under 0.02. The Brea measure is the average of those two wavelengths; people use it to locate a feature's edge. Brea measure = 5973.4 angstrom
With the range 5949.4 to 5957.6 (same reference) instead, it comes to 5952.8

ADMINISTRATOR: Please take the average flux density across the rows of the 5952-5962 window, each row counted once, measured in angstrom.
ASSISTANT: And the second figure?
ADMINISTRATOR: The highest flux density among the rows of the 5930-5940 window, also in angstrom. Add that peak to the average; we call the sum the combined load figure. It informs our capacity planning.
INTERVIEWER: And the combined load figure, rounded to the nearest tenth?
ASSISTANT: 19.1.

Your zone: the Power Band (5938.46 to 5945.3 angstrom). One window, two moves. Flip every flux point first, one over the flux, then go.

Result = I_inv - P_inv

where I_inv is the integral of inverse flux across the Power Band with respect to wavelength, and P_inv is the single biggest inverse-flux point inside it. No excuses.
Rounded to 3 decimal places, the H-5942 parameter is 0.615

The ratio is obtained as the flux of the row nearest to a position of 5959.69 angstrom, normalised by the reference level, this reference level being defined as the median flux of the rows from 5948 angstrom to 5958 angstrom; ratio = 1.00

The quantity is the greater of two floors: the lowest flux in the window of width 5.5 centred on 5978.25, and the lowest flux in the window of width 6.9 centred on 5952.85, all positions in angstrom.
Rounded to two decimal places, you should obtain 9.18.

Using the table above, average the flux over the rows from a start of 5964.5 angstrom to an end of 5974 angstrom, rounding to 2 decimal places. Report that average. 9.53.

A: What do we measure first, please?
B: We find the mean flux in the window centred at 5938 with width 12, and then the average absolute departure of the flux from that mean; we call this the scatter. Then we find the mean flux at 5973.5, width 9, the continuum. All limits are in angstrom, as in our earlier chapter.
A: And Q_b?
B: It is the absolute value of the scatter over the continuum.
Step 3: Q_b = 0.0149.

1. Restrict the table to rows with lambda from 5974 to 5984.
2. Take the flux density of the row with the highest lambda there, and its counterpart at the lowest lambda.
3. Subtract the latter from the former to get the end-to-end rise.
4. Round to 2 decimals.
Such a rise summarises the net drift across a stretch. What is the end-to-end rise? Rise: -0.10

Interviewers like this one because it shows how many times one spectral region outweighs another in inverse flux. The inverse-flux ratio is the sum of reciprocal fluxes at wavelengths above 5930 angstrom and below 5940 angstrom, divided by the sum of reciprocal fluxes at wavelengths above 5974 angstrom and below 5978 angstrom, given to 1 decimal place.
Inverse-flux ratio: 2.3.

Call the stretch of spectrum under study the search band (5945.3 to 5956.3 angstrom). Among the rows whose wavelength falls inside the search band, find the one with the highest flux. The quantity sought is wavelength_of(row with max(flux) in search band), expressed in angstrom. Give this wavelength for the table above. 5947.35 angstrom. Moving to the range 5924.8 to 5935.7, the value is 5935.04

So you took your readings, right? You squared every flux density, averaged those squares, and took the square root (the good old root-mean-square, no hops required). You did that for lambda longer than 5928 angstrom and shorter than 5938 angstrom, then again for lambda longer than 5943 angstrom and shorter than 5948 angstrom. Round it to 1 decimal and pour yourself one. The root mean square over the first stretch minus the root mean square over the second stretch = -0.2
